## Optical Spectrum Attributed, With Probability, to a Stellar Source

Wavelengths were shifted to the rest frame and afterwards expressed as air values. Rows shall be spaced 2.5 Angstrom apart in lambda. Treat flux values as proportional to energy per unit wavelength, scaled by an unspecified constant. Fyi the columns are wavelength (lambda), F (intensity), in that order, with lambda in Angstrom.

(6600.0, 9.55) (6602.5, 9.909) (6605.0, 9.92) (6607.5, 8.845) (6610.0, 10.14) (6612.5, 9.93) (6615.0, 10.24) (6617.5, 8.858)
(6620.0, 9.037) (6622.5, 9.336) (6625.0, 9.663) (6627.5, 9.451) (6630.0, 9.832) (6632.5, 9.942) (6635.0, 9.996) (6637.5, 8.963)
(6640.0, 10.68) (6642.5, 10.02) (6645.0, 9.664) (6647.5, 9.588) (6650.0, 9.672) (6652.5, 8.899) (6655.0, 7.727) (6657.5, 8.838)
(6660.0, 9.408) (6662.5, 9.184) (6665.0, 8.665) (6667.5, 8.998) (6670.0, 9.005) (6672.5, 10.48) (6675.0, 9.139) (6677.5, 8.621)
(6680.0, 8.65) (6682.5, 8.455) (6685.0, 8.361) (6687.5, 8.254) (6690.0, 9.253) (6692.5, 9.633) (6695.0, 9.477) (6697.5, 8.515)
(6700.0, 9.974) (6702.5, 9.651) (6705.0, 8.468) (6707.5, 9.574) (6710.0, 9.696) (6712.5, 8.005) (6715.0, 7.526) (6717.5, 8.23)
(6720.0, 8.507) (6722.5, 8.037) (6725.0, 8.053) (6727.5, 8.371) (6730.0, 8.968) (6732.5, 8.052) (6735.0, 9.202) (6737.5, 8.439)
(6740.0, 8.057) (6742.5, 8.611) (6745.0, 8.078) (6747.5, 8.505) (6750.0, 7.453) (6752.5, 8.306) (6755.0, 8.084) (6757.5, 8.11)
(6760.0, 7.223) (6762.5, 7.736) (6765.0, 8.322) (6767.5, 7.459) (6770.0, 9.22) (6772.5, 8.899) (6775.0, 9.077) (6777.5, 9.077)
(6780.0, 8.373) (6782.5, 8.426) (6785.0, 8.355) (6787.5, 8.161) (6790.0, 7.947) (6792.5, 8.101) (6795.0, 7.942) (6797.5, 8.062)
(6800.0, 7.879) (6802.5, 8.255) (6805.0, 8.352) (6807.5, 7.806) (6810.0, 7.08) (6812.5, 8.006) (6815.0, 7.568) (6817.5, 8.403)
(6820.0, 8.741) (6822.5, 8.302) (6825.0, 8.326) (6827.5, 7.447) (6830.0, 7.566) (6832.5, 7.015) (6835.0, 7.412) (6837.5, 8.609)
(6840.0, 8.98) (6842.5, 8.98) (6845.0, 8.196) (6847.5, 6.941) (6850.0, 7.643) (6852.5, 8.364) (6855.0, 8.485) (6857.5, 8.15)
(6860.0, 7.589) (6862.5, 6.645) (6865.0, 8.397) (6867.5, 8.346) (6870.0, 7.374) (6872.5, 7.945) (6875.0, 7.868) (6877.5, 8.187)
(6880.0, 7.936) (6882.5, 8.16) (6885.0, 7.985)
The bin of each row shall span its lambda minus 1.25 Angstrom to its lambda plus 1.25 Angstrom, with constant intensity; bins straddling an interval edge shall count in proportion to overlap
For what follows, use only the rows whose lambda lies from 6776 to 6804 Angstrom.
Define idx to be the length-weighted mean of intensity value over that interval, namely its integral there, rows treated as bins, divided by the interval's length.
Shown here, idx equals 8.2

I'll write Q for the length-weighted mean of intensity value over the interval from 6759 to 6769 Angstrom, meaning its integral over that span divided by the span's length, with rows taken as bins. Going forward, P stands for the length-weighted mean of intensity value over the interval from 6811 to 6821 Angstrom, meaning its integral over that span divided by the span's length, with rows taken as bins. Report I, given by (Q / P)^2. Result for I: 0.90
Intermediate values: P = 8.14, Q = 7.7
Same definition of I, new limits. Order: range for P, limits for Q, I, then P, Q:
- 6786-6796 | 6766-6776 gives 1.15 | 8.05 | 8.6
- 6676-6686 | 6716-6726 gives 0.92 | 8.54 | 8.2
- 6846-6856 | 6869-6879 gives 1.00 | 7.85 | 7.9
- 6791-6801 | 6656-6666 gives 1.27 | 8.00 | 9.0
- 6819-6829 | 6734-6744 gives 1.09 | 8.17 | 8.5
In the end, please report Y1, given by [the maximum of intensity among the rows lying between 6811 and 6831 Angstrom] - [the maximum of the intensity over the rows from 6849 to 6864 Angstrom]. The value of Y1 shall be 0.26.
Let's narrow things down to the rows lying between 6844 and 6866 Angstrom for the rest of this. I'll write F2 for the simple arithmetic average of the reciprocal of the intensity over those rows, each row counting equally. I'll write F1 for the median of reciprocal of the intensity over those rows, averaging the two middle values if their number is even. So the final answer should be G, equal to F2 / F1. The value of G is 1.049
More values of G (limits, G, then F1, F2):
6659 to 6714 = 1.005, 0.110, 0.111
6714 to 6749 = 0.999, 0.120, 0.120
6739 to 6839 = 1.004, 0.123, 0.124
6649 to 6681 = 1.002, 0.111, 0.111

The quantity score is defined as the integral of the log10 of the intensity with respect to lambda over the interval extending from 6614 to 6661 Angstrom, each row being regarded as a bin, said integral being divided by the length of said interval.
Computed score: 0.97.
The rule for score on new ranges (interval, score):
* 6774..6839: 0.91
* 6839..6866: 0.90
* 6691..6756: 0.93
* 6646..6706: 0.96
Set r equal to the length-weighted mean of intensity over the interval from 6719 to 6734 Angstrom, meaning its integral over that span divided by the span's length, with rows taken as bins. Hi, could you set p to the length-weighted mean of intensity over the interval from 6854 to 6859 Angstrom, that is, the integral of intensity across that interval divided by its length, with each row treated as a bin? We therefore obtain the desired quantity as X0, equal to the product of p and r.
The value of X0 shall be 69.0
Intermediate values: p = 8.3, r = 8.3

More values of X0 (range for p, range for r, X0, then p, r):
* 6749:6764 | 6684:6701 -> 71.0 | 7.8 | 9.1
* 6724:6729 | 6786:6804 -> 66.5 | 8.3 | 8.1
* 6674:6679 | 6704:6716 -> 76.9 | 8.9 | 8.7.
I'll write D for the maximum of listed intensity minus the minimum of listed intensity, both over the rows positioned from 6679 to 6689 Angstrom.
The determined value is 0.4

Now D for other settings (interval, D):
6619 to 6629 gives 0.6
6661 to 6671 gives 0.5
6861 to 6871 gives 1.8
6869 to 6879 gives 0.8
